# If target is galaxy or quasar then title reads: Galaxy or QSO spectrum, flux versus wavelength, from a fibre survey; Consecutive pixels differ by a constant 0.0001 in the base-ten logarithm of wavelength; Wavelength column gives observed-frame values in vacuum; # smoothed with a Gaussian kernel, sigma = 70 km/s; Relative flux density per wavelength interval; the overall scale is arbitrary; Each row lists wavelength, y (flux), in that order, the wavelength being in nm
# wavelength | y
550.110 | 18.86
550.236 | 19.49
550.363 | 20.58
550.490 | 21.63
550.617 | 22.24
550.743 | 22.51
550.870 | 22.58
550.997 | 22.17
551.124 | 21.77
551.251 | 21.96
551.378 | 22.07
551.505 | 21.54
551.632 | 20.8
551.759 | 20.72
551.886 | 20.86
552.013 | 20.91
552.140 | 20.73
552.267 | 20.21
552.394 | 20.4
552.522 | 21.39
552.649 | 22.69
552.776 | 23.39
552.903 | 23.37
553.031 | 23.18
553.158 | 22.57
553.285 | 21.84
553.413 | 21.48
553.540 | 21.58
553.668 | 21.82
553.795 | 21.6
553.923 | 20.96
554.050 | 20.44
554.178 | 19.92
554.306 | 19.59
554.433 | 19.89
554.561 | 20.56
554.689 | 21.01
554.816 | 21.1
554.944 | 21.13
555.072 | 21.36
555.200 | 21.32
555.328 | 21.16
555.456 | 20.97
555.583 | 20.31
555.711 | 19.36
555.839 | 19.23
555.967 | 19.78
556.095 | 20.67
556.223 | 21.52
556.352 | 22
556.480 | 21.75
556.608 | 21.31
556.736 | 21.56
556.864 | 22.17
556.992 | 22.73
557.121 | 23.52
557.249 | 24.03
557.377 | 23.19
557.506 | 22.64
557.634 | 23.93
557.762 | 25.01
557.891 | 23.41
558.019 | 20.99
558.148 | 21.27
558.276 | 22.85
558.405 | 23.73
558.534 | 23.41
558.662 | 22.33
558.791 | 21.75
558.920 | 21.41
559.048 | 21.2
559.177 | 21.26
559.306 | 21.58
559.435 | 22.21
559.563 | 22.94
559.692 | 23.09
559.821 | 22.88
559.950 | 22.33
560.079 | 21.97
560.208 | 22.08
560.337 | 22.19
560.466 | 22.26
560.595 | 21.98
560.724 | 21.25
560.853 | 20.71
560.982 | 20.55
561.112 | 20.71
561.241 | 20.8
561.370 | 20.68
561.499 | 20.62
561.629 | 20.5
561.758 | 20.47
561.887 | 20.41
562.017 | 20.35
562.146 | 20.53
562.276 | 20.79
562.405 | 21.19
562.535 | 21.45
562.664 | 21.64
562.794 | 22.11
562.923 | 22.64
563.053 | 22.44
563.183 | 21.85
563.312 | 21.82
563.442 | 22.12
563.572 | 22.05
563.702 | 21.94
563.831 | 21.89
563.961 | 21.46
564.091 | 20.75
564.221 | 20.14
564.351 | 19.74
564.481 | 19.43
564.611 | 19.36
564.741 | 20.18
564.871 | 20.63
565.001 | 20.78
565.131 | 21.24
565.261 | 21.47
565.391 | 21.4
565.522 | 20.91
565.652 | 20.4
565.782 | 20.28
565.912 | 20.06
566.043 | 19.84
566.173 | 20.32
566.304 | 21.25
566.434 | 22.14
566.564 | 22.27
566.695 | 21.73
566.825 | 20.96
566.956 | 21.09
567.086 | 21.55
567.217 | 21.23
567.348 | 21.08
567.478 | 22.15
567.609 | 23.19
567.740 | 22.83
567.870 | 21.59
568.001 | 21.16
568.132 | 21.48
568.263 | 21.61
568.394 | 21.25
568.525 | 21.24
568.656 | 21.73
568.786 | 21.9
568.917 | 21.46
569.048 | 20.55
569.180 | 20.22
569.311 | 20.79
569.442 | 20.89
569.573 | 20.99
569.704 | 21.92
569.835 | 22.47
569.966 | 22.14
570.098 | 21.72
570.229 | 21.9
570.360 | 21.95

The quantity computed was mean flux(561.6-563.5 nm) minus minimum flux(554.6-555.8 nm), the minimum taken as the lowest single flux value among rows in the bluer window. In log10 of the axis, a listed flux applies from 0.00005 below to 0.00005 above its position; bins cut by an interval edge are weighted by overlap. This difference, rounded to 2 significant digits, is 2.0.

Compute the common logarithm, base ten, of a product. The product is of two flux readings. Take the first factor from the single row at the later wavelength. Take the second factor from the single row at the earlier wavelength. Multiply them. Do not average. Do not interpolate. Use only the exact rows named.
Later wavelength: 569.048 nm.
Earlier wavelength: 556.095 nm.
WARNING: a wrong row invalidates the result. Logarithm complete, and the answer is 2.63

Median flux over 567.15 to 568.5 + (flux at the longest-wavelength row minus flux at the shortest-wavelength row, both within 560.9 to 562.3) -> 21.8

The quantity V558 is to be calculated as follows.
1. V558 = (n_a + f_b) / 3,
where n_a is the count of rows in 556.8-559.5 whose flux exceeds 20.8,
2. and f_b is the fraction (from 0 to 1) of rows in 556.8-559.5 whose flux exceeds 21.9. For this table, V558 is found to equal 7.2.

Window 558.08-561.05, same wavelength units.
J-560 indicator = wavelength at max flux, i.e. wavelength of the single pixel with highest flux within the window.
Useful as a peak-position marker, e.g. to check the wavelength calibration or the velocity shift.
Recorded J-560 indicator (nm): 558.405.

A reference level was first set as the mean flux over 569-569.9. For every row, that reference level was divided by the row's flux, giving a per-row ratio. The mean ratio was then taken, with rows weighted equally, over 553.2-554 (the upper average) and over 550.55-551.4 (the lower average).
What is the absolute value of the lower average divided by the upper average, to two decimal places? 0.97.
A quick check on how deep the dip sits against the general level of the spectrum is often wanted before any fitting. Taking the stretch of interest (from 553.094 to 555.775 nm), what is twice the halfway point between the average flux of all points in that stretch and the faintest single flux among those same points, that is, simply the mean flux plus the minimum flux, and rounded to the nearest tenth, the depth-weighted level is 40.3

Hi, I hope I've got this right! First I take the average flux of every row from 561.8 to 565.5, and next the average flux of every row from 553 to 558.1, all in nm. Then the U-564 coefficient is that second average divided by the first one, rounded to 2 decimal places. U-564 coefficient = 1.02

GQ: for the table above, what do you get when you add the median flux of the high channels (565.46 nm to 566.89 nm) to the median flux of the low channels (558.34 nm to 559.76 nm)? 43.1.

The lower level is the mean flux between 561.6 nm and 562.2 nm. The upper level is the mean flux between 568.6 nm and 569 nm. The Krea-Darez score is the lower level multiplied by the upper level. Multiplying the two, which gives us 444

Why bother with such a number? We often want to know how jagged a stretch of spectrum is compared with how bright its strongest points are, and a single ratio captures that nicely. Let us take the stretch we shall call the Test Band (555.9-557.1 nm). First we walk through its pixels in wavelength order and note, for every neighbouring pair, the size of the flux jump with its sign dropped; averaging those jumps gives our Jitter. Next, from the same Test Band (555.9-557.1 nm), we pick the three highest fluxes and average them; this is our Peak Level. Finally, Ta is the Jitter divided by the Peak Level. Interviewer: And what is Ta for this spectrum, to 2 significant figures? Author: 0.024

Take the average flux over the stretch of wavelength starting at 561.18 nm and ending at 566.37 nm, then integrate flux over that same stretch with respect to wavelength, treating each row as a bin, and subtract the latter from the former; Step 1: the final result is -88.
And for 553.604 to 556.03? -29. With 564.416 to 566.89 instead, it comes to -31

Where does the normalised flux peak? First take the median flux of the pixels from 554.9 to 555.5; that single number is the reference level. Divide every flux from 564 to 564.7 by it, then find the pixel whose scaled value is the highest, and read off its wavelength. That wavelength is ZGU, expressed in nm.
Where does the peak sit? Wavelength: 564.091 nm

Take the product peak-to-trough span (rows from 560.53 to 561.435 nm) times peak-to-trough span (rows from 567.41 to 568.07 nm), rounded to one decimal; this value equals 2.9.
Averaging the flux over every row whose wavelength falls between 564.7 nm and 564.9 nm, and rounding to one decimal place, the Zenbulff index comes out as 20.4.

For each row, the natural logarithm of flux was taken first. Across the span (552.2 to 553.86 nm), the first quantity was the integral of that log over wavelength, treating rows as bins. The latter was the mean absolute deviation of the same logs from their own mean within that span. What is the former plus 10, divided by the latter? 403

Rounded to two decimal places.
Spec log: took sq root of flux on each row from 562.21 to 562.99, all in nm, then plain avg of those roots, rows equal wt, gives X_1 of 4.65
